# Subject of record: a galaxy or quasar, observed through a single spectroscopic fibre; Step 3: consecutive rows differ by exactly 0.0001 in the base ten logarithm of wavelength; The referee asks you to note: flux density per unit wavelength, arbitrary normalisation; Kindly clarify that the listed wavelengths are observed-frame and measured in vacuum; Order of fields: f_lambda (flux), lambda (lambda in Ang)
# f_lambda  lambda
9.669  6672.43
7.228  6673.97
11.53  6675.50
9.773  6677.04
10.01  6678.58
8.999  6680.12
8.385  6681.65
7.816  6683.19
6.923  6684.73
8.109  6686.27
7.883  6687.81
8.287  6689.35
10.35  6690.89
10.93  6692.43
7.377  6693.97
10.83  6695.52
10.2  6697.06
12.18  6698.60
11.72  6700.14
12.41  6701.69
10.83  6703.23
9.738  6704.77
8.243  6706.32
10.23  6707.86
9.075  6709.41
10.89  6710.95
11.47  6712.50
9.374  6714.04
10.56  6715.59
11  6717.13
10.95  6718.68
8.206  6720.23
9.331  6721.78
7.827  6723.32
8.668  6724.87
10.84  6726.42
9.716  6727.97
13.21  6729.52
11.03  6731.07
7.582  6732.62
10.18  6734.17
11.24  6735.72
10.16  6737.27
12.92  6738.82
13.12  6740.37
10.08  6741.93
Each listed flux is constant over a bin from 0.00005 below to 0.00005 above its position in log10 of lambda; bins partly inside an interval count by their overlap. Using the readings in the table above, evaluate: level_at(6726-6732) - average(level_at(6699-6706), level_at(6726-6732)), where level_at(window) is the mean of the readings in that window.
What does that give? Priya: 0.0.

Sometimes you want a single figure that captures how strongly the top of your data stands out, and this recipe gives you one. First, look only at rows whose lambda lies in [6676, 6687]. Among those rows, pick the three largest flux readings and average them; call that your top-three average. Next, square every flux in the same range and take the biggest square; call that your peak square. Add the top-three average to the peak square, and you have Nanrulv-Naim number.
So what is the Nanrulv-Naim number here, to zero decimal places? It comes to 110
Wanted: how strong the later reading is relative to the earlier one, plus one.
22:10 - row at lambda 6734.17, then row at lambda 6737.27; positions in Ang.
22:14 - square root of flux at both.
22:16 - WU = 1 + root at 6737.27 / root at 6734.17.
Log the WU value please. 2.00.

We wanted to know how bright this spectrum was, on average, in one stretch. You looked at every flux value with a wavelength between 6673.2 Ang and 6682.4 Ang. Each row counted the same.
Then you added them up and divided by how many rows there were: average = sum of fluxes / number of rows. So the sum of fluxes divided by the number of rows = 9.3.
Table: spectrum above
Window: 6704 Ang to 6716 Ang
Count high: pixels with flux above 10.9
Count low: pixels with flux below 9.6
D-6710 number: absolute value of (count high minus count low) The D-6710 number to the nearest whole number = 2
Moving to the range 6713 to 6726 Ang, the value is 3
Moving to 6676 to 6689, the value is 6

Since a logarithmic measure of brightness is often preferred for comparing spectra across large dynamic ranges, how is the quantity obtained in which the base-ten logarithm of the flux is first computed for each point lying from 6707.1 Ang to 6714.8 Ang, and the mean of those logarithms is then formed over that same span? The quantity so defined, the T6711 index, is 1.007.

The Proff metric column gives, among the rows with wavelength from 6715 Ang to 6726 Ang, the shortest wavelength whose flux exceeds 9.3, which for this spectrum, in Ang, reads 6715.59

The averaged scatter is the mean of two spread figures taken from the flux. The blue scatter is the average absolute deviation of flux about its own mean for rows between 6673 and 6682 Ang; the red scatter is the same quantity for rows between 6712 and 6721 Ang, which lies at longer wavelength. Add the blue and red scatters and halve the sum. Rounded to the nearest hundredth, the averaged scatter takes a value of 1.05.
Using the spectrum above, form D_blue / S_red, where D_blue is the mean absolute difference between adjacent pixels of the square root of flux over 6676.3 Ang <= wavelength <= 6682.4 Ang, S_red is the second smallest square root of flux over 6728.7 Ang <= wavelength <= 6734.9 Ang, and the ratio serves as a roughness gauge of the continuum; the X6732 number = 0.032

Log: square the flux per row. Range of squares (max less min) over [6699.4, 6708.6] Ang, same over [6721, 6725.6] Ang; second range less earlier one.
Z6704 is -60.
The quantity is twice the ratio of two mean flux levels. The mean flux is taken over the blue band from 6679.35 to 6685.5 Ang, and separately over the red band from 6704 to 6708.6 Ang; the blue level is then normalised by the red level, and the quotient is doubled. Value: 1.71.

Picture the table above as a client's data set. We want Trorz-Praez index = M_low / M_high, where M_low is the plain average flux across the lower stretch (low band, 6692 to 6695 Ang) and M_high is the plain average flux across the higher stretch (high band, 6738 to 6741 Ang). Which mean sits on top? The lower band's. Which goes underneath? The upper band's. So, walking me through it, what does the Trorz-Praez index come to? 0.70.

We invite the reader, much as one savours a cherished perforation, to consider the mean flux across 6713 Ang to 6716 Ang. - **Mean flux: 10.0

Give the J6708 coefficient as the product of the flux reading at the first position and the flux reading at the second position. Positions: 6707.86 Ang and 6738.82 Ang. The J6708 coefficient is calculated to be 132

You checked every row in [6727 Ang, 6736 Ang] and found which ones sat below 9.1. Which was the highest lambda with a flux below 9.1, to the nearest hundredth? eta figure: 6732.62 Ang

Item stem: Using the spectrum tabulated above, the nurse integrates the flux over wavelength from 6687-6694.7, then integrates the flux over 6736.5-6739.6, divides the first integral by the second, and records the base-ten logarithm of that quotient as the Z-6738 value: 0.29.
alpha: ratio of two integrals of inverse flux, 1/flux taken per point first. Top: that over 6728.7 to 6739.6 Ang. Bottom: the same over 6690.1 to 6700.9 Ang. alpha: 0.98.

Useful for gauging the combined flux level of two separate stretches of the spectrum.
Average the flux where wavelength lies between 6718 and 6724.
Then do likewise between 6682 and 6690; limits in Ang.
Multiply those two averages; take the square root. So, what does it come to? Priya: 8.4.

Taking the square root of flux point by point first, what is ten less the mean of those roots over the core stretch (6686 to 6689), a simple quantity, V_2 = 7.17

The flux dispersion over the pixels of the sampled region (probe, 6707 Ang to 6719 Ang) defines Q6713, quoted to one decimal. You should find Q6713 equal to 0.8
